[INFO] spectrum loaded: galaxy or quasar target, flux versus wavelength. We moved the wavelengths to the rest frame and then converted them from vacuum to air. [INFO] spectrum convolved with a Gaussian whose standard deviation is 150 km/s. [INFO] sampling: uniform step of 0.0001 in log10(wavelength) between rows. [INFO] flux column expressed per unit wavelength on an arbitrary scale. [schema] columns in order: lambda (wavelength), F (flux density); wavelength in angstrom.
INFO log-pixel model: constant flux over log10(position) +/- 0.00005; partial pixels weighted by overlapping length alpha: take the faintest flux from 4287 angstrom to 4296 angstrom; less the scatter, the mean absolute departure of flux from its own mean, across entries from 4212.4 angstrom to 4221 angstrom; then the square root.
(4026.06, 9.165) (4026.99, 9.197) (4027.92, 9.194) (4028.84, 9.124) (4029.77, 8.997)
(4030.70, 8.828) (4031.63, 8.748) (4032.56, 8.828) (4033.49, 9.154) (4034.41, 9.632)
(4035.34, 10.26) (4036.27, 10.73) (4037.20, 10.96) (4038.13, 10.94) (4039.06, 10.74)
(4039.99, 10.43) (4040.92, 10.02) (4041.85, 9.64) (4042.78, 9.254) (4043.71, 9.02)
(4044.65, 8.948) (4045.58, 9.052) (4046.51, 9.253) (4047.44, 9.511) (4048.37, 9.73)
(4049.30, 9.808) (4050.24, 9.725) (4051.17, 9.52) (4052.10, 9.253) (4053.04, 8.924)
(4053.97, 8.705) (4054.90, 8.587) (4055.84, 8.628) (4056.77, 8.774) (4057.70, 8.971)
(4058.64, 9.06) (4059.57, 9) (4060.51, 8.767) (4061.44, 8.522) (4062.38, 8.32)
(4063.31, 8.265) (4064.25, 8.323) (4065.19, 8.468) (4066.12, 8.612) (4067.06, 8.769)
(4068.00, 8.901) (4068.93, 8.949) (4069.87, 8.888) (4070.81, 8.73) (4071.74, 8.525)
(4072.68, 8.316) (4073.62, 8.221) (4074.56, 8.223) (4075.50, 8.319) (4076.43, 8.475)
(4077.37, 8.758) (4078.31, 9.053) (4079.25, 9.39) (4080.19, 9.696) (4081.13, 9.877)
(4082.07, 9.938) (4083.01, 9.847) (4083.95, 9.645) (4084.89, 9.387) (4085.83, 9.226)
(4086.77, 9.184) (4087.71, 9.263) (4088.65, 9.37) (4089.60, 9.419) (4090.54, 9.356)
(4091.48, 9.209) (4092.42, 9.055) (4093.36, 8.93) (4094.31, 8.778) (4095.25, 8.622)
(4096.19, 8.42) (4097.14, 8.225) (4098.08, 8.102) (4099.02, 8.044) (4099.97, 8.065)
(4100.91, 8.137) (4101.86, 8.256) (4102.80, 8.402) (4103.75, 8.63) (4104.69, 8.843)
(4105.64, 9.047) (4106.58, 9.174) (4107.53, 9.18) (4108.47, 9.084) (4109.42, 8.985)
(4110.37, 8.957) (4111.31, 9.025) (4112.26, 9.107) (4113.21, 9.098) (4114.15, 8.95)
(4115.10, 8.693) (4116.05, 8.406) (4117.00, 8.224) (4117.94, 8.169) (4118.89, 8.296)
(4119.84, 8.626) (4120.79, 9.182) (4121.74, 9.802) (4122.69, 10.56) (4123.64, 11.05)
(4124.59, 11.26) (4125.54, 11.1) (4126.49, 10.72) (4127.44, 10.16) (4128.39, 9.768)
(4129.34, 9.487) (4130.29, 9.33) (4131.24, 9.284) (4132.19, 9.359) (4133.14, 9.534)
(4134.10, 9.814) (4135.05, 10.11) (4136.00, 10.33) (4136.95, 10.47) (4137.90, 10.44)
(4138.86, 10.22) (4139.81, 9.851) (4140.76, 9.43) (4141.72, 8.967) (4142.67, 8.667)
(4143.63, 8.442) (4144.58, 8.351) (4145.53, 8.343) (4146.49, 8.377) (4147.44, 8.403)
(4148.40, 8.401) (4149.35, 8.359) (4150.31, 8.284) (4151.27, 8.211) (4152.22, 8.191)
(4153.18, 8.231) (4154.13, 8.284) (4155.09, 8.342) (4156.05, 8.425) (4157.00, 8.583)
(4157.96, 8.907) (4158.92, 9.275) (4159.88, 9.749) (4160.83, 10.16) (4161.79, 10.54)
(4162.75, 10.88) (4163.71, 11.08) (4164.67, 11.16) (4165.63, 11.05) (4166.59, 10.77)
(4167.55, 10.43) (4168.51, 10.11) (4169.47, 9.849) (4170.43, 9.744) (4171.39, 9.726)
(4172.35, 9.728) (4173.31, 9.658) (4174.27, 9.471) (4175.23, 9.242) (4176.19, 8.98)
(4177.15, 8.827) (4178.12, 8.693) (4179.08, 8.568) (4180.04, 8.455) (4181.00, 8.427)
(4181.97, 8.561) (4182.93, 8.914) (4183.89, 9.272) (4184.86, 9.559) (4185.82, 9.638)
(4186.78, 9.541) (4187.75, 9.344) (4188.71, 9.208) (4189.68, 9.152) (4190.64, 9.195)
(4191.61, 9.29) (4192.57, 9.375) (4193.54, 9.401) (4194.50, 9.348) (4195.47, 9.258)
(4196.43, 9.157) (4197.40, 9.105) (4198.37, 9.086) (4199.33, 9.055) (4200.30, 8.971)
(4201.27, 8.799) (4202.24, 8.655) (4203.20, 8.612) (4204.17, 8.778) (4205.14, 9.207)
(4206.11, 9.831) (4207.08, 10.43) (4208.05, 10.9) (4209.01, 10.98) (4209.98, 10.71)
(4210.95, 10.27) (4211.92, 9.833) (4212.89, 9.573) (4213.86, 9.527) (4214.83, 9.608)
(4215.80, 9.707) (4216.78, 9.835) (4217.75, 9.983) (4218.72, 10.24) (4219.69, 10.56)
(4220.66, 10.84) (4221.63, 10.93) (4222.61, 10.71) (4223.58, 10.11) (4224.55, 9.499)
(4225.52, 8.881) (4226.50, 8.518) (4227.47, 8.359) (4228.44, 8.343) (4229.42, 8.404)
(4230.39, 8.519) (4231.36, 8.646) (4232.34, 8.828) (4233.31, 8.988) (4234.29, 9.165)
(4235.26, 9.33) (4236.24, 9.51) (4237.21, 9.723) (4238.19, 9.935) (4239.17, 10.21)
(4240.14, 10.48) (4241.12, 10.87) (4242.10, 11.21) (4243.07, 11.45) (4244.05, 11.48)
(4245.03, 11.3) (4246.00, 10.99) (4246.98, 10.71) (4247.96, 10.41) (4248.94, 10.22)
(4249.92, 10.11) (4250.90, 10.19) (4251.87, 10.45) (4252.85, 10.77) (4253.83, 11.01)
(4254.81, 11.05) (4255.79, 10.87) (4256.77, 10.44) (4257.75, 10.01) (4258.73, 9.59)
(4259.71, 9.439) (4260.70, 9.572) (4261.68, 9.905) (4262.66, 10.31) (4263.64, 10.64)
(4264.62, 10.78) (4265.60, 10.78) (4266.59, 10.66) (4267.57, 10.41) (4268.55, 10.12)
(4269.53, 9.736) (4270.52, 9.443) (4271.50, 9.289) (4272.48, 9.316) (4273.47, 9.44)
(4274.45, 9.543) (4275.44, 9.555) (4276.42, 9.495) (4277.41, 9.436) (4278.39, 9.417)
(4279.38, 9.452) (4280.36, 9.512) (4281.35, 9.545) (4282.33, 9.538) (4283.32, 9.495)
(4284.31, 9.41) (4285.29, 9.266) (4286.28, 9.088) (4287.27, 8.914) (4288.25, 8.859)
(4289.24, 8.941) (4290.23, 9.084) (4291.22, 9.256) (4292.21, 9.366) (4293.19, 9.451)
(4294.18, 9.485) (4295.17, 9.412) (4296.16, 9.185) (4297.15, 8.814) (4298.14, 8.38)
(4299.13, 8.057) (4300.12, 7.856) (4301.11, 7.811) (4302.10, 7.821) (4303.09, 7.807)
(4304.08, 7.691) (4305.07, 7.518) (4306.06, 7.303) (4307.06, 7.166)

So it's 2.91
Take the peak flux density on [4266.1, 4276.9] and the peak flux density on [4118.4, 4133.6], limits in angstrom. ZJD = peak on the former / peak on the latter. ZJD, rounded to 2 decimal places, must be 0.95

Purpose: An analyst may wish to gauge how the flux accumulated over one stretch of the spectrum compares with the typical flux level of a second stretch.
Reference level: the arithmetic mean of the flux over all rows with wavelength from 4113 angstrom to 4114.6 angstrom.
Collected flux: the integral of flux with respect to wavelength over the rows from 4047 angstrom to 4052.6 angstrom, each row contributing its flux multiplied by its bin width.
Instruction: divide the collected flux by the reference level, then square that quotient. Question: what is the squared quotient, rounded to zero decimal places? 35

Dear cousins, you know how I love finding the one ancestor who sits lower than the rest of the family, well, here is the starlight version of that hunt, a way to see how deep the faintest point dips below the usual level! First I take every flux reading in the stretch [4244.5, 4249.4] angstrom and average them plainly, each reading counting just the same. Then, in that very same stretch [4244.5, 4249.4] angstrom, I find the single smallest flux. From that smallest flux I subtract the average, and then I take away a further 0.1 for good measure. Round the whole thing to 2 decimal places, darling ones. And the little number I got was -0.61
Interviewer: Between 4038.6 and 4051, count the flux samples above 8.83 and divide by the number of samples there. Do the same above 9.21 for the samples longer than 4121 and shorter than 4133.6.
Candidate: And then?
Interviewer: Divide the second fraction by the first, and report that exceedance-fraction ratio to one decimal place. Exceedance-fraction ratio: 1.0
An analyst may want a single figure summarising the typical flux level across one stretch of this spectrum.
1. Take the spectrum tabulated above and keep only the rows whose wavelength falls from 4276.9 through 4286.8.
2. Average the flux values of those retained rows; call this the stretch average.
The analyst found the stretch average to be 9.4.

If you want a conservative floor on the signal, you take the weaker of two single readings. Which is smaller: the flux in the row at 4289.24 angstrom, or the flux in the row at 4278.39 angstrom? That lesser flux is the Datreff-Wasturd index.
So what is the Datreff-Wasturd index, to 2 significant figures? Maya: 8.9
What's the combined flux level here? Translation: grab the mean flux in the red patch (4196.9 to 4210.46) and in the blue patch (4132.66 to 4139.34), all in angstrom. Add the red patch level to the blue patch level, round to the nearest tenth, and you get 19.6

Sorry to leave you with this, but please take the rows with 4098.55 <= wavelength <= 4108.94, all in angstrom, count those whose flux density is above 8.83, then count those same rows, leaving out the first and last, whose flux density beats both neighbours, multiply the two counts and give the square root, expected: 2.2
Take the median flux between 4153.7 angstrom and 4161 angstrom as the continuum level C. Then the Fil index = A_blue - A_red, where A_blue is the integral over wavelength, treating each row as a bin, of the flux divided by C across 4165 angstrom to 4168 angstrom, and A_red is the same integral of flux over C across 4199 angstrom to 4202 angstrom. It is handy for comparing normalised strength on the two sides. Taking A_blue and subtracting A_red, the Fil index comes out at 0.6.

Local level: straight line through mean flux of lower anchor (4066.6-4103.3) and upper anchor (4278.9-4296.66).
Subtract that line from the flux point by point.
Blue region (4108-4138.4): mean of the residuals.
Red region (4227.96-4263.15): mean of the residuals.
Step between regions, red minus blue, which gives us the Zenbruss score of 0.3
